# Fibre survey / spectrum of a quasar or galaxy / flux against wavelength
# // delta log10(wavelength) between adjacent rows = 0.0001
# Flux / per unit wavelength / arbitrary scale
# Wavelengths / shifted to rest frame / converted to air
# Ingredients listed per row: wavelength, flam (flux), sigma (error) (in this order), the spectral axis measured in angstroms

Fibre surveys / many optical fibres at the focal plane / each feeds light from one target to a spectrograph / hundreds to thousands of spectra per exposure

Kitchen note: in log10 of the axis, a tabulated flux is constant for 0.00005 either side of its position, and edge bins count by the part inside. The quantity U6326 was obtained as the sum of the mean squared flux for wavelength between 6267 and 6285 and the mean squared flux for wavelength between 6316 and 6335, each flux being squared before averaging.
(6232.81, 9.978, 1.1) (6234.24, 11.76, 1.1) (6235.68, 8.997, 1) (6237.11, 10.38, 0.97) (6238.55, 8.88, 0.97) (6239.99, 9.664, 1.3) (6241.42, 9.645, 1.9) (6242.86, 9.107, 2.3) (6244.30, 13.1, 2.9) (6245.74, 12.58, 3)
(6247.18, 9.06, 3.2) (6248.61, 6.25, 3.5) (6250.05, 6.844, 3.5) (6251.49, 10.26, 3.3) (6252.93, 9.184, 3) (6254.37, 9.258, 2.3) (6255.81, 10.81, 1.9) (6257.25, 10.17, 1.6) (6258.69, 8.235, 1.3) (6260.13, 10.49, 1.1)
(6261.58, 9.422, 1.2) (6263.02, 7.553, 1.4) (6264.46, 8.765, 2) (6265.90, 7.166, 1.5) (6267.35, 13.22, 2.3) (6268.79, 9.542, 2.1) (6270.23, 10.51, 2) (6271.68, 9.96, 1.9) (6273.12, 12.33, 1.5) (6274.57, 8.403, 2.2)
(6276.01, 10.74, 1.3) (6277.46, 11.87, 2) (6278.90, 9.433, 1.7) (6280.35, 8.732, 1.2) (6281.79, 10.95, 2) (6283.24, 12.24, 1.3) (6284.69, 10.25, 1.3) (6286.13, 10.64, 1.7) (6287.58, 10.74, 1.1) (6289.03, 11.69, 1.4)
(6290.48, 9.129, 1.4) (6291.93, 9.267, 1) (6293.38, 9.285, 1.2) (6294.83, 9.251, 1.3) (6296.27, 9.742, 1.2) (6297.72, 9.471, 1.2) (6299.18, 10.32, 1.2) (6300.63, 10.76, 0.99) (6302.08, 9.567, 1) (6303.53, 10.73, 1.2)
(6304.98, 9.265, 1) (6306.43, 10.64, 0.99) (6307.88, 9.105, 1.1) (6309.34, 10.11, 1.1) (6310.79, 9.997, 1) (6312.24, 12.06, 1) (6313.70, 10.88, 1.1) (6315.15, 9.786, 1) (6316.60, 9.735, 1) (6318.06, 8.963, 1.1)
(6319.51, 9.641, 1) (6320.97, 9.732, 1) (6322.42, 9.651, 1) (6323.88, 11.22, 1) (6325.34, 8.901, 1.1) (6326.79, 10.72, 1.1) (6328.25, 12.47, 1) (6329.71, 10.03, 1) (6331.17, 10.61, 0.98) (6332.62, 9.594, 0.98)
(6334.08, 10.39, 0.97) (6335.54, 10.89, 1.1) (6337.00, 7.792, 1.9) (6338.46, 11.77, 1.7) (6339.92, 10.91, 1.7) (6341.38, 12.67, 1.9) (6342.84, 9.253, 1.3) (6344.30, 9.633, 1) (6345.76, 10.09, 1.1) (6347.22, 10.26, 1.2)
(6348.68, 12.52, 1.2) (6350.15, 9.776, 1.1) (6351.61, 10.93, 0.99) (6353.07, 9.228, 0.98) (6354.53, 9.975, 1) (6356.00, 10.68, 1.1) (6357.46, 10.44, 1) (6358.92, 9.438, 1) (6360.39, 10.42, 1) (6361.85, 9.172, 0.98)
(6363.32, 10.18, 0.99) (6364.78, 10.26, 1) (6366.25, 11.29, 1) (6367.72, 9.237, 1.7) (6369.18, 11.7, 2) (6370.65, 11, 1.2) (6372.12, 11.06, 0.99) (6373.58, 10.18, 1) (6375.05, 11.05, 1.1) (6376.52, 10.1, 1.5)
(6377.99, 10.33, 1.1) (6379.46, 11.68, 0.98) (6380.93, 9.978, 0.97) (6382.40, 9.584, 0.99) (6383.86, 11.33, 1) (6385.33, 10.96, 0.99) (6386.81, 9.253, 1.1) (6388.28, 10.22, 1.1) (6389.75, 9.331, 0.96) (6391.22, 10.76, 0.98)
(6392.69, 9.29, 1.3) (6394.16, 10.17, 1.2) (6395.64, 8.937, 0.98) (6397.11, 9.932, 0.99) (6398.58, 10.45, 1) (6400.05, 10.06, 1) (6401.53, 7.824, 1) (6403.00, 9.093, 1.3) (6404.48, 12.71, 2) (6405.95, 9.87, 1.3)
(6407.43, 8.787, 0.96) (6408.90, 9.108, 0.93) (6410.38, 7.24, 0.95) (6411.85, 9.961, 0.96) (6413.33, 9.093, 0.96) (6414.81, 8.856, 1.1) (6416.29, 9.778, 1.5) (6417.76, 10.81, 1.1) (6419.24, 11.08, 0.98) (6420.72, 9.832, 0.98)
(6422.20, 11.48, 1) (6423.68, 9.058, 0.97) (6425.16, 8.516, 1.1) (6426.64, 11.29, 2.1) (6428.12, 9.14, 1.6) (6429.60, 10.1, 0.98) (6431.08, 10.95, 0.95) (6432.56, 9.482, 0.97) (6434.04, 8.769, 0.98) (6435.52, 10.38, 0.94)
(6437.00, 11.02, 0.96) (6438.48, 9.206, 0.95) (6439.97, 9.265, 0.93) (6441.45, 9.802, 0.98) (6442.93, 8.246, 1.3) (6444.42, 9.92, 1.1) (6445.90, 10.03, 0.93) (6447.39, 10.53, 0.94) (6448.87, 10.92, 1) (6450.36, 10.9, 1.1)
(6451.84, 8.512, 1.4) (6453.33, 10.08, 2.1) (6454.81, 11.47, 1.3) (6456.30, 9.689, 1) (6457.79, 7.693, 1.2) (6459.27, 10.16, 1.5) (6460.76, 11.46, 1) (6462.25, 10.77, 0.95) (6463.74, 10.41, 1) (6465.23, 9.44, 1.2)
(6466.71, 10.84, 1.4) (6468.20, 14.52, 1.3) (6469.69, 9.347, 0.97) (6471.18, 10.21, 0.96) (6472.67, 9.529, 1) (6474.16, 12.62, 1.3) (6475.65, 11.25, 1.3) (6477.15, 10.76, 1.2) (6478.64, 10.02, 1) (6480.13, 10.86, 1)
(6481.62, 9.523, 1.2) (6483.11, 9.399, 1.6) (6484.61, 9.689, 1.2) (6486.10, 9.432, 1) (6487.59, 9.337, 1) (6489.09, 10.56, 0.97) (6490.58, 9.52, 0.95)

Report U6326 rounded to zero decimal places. 218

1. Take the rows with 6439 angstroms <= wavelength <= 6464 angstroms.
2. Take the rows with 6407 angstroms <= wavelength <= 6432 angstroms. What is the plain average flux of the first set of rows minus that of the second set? 0.3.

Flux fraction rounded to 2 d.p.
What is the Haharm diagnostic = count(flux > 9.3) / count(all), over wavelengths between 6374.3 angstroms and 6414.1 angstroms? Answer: 0.67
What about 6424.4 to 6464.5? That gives 0.70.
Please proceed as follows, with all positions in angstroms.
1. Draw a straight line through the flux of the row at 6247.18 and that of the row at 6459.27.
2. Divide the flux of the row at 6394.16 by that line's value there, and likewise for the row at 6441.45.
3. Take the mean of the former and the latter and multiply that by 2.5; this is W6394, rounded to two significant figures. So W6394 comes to 2.5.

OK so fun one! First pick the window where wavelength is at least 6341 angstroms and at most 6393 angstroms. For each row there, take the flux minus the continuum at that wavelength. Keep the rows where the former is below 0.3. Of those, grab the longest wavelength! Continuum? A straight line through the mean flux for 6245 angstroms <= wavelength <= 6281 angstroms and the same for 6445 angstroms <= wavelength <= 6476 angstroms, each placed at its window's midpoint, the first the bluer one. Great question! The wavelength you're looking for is 6392.69 angstroms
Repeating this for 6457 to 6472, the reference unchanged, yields 6471.18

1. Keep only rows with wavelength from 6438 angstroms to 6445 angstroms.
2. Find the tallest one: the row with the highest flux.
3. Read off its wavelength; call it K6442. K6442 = 6444.42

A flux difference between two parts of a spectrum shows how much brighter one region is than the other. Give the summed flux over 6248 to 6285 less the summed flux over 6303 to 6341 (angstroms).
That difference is -13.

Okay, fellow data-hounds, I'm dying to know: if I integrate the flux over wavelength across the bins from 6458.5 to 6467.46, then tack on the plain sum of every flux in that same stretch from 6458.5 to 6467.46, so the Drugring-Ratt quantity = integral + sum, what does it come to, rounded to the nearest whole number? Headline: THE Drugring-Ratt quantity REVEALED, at 157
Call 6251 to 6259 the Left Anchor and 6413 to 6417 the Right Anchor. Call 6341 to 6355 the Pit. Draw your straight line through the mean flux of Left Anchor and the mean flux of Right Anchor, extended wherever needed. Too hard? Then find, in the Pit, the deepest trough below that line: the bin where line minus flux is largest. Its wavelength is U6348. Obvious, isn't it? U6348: 6342.84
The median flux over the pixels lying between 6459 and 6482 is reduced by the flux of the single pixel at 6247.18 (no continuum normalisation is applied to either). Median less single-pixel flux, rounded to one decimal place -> 1.5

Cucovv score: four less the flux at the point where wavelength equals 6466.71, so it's -6.8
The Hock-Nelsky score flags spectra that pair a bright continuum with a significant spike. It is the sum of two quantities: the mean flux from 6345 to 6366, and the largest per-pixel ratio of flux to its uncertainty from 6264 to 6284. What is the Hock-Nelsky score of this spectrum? 19.7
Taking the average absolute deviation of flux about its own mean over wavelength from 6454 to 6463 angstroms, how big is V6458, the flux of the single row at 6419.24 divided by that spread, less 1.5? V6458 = 9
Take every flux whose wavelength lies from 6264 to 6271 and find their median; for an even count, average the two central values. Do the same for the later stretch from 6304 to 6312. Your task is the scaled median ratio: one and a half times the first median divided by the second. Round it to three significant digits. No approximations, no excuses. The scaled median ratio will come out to 1.43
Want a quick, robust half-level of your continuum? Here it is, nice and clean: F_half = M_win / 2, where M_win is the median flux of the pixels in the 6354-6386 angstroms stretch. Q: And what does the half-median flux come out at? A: 5.19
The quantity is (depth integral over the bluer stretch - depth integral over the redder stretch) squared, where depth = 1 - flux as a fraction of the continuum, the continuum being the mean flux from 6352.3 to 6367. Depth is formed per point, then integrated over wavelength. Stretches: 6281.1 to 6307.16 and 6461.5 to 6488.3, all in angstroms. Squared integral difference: 0.4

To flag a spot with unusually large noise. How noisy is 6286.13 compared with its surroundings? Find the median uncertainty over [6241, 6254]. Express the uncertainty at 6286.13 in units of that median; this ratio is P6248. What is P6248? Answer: 0.6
